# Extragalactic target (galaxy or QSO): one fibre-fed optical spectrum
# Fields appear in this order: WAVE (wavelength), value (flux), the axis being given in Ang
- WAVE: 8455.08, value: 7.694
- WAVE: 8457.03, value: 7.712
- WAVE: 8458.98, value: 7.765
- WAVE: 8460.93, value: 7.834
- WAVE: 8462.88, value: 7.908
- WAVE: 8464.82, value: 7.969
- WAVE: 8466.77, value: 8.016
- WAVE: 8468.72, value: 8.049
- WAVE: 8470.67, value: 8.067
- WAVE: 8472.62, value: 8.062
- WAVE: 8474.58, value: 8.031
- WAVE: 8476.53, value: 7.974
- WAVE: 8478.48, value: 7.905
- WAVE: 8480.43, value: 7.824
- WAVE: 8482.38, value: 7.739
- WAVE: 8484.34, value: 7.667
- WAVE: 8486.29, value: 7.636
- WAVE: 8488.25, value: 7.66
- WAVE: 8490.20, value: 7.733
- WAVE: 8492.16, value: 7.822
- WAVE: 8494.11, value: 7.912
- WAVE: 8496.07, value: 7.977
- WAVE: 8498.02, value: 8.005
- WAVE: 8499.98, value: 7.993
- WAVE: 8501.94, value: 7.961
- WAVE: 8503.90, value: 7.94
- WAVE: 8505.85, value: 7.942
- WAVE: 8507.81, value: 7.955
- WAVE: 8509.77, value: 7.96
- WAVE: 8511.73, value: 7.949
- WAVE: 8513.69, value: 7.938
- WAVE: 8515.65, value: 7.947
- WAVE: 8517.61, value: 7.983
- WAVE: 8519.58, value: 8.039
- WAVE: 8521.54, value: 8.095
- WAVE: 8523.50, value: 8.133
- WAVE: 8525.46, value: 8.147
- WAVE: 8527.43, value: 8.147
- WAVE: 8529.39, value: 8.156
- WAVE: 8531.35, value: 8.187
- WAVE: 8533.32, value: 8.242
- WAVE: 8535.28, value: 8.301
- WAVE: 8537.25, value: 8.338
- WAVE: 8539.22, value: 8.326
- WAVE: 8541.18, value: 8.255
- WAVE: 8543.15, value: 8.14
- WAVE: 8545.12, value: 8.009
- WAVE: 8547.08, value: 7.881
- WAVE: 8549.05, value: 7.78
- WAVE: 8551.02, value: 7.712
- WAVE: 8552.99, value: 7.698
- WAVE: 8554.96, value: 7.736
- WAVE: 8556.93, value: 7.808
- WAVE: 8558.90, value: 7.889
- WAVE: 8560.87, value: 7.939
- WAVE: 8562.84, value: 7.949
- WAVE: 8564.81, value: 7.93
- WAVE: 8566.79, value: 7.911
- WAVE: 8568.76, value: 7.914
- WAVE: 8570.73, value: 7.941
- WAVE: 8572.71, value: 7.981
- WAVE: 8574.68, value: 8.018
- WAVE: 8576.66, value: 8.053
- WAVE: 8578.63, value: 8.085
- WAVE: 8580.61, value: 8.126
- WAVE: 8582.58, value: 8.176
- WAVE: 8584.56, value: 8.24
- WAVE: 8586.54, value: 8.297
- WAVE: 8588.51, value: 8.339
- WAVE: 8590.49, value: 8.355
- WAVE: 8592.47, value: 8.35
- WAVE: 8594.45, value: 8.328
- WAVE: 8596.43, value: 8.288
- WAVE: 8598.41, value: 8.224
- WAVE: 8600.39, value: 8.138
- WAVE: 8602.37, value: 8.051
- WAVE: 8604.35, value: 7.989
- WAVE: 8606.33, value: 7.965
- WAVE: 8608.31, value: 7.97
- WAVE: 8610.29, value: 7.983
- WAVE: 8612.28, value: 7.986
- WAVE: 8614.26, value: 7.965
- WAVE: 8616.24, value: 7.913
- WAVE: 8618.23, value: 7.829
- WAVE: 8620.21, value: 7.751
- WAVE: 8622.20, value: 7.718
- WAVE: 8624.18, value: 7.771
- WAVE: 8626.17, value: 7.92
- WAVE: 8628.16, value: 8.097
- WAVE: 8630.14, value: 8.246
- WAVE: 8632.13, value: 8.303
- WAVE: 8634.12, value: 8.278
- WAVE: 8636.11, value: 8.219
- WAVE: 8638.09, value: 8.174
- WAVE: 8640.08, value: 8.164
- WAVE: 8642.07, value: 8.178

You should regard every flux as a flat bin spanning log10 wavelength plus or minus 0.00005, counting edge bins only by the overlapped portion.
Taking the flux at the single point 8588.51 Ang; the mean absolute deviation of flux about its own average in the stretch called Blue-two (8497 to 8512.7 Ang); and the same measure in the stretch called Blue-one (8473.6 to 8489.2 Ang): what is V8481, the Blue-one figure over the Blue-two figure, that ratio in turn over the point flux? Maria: 0.86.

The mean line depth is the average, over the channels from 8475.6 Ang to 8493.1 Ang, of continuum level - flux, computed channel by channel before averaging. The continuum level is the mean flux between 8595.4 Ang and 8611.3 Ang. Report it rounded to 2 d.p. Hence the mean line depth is 0.30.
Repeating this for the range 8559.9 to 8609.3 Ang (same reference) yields -0.03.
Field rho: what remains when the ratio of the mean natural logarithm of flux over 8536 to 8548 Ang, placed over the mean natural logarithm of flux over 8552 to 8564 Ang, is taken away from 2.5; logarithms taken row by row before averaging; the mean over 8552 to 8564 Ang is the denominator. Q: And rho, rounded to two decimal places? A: 1.48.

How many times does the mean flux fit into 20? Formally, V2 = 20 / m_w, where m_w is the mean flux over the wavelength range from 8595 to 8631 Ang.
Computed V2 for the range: 2.50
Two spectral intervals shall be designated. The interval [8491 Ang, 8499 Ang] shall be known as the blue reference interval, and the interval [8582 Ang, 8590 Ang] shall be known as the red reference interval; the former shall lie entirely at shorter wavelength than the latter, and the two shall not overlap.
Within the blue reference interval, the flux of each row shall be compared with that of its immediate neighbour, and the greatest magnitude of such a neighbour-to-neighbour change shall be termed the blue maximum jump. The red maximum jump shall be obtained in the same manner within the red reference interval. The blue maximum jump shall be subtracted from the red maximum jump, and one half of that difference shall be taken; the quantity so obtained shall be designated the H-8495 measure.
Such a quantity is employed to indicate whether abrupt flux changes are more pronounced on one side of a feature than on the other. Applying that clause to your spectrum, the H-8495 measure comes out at -0.013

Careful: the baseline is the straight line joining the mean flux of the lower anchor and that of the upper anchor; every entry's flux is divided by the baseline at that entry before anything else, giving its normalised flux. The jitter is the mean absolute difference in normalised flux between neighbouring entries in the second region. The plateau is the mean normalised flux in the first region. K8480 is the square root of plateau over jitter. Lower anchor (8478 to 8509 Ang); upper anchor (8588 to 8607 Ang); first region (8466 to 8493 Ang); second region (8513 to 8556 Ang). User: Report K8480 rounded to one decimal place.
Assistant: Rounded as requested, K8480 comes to 12.7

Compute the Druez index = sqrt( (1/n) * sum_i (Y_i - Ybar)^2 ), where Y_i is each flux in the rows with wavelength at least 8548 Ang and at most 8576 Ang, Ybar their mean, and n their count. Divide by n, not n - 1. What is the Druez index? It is 0.101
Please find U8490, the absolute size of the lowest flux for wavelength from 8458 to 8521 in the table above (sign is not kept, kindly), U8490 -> 7.64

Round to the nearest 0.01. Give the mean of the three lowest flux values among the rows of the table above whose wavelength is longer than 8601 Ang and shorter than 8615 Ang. 7.97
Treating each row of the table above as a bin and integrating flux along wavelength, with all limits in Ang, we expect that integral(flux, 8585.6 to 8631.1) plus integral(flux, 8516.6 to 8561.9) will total 731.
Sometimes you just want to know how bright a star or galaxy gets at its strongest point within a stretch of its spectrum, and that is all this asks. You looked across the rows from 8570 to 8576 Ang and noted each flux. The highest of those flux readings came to 8.018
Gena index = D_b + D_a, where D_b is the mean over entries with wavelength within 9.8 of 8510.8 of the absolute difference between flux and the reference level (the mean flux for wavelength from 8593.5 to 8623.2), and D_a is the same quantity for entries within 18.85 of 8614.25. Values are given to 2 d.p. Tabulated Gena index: 0.19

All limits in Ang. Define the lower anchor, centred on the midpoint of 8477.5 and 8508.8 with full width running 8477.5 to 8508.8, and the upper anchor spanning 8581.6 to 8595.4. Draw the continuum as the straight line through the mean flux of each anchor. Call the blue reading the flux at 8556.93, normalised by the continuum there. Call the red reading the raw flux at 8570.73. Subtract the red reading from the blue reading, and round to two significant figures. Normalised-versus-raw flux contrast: -7.0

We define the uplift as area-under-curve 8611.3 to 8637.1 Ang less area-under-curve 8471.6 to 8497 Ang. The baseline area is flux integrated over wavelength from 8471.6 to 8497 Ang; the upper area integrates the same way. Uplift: 7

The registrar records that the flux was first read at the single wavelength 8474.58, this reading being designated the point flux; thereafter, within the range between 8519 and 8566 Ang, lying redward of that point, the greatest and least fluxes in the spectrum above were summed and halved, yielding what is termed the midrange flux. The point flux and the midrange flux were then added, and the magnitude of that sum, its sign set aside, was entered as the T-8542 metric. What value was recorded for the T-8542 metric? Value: 16.05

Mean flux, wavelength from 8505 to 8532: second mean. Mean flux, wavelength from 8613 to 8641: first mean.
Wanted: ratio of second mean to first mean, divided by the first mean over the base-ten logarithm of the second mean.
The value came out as 0.113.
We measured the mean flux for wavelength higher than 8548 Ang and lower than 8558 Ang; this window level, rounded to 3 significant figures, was 7.75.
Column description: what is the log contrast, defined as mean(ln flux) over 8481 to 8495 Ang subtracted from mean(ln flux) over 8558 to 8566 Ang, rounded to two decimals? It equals 0.02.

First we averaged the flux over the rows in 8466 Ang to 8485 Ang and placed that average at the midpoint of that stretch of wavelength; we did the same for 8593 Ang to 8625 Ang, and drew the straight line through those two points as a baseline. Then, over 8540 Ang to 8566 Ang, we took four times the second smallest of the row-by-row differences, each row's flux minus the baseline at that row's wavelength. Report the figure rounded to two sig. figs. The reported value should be -1.0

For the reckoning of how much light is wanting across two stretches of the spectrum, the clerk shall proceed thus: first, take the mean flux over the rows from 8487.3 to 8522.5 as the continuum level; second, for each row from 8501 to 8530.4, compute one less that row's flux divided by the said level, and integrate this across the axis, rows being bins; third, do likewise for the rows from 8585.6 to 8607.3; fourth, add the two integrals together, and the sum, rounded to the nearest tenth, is -1.1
